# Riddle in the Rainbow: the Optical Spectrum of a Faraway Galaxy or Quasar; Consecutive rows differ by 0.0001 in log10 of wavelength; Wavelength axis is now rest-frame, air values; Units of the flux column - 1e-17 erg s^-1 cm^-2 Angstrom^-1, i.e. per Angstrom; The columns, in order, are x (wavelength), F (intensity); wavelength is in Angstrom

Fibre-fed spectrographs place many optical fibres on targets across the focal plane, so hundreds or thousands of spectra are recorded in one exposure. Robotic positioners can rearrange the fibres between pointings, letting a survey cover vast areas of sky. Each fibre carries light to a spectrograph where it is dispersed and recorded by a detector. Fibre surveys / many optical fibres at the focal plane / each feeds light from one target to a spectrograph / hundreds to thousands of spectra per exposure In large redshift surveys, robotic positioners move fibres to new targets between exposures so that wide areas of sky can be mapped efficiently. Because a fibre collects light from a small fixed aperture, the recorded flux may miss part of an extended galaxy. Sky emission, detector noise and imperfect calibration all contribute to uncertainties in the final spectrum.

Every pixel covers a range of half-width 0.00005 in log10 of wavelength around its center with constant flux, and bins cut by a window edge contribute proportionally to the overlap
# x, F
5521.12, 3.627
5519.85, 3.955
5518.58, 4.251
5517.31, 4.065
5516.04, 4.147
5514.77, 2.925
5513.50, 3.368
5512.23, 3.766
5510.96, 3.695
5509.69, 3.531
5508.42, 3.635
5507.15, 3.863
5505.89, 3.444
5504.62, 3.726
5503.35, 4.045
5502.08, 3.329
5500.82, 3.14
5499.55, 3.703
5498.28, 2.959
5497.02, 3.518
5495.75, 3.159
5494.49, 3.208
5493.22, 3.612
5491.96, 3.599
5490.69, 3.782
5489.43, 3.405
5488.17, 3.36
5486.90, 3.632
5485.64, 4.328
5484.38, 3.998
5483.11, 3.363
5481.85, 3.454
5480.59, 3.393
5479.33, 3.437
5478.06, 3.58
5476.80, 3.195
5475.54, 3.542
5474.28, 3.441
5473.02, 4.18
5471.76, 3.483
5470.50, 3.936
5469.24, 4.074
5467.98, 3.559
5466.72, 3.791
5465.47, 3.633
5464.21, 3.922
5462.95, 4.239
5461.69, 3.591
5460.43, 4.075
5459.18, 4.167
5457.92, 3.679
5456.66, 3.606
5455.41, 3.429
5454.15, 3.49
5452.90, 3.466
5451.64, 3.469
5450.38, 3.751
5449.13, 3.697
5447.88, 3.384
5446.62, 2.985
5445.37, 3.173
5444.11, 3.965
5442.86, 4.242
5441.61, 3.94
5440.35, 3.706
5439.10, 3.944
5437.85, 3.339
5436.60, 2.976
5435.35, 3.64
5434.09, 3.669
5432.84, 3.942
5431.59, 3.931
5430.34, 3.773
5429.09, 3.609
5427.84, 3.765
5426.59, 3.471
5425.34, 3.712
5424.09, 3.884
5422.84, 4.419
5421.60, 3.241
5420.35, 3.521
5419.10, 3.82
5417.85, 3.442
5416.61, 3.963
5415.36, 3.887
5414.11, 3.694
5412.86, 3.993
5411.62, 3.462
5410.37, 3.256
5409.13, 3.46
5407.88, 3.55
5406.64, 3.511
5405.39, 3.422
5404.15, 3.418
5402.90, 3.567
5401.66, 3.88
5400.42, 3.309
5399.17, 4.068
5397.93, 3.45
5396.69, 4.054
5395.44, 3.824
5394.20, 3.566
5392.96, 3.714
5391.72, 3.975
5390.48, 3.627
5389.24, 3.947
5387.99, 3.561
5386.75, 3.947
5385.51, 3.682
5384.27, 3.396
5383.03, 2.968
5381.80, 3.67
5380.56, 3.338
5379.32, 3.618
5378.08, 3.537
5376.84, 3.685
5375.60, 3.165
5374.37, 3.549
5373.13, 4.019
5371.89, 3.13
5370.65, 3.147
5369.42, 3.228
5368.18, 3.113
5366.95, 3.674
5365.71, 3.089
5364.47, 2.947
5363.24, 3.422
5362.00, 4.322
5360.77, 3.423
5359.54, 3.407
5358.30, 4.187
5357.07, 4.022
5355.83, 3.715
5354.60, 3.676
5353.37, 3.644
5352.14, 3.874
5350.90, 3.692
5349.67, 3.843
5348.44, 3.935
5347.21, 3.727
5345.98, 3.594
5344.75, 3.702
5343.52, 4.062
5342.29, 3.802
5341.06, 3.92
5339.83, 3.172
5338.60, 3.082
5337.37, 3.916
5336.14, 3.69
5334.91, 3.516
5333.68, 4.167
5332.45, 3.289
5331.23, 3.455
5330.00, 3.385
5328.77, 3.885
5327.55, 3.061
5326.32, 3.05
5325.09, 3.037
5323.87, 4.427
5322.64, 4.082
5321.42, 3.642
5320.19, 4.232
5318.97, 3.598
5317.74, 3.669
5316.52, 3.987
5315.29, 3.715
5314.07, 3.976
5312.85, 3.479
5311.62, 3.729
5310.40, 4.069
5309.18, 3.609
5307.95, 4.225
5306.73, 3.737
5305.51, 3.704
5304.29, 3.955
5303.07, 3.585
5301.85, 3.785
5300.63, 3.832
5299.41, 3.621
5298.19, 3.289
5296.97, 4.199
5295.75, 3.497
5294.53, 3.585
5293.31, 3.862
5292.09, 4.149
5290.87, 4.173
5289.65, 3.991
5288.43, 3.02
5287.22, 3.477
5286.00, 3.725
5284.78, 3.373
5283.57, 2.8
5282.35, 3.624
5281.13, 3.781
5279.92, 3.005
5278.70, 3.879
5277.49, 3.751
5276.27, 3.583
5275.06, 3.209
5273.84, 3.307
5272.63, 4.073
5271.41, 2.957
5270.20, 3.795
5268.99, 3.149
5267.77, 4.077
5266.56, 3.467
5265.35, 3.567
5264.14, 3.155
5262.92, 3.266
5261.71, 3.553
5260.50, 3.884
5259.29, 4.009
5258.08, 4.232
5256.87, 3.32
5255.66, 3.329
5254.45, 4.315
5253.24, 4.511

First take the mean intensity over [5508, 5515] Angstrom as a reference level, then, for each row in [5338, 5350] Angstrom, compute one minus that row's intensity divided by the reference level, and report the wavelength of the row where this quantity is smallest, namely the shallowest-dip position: 5343.52 Angstrom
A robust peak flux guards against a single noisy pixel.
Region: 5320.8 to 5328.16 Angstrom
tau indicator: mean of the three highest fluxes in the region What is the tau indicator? 4.05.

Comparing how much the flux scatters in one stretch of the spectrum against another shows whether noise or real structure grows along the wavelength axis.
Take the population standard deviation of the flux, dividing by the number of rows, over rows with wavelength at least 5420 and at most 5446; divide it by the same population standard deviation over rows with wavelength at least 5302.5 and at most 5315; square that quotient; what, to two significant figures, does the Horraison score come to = 2.2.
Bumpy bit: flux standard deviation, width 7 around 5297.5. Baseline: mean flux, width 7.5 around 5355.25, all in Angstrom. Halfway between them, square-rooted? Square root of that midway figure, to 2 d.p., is 1.44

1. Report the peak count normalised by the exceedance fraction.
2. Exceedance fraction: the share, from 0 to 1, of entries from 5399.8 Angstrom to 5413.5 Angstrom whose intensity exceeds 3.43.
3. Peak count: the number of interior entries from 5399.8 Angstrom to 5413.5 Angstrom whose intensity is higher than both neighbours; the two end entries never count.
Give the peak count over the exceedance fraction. 3.1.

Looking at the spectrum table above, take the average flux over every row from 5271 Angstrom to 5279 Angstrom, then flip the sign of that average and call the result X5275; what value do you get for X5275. -3.537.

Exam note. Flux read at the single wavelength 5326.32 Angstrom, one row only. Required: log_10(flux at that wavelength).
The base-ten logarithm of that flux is 0.484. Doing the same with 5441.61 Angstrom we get 0.595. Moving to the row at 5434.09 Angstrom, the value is 0.565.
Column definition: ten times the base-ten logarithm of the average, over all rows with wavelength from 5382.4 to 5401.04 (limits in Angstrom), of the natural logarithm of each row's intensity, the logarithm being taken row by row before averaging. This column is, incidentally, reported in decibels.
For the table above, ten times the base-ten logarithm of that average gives 1.13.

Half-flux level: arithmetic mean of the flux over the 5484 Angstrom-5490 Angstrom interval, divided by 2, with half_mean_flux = 1.87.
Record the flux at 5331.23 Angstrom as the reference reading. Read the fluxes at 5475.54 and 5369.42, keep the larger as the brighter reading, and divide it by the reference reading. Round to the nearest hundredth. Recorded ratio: 1.03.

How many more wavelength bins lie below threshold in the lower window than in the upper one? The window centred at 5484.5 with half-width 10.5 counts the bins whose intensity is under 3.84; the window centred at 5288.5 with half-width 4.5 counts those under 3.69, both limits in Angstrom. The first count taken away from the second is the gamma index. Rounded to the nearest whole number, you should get -12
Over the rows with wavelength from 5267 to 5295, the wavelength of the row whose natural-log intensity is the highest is 5290.87 Angstrom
